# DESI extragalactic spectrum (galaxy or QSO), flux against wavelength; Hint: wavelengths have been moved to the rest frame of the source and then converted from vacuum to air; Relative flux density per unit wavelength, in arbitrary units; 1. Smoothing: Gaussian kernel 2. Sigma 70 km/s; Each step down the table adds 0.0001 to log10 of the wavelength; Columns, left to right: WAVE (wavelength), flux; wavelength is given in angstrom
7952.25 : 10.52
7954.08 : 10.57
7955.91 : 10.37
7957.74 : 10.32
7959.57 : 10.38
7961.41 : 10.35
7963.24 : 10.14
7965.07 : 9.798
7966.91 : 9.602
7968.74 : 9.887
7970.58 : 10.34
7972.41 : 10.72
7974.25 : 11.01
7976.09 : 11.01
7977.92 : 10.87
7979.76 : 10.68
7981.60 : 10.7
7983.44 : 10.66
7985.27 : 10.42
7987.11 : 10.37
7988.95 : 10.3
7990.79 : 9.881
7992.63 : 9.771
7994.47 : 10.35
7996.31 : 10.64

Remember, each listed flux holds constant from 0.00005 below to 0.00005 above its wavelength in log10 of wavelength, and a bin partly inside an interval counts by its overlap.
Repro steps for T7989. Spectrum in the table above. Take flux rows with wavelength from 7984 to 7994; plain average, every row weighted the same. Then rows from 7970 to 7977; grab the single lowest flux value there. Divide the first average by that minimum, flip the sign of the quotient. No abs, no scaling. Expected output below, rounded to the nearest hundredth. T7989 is -0.98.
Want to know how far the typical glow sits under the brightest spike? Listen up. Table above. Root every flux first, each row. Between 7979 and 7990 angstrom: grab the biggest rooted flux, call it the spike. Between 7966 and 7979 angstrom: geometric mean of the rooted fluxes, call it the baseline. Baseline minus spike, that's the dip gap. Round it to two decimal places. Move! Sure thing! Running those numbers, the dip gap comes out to -0.03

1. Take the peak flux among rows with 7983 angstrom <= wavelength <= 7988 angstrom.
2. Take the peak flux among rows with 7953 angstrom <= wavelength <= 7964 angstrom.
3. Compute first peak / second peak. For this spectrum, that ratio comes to 1.01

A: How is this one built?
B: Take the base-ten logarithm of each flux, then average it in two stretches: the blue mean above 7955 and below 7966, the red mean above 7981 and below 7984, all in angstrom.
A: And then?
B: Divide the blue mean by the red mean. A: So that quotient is 0.982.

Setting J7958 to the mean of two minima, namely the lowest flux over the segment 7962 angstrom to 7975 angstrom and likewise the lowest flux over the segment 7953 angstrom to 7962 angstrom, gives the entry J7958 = 10.0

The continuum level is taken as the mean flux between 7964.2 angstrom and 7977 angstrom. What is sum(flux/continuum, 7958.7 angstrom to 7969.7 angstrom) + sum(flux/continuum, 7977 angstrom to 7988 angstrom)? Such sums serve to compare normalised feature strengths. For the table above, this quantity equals 12.0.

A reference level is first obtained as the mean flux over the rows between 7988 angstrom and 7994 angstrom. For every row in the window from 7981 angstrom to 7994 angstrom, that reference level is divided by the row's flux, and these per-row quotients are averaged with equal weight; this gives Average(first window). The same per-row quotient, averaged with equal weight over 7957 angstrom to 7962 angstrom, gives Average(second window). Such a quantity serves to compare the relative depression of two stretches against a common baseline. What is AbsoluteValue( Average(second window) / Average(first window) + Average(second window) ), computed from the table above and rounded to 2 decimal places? 1.96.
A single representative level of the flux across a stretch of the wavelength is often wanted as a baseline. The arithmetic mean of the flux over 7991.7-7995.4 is 10.1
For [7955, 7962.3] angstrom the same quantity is 10.4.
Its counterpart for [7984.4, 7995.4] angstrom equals 10.2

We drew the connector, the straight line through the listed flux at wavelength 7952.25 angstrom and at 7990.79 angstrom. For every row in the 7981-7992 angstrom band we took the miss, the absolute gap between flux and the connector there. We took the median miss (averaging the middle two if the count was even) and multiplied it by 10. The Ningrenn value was 4.4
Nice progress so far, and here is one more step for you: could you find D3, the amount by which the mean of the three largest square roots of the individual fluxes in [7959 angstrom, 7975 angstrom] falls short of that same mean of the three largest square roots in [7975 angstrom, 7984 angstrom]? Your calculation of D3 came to 0.024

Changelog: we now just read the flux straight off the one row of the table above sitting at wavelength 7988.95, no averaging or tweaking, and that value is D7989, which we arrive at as 10.3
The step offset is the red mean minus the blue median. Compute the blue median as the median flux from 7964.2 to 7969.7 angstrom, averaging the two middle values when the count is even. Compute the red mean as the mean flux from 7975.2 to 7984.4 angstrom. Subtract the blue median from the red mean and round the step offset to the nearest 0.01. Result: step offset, 0.99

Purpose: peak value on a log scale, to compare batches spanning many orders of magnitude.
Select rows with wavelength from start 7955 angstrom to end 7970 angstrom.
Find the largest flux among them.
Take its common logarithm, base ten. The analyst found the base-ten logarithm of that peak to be 1.02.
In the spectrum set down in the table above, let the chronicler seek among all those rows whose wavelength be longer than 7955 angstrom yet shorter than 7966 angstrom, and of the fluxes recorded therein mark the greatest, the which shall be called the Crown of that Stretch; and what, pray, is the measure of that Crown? 10.38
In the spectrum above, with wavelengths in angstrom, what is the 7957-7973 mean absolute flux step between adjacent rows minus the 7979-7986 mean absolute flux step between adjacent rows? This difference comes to 0.14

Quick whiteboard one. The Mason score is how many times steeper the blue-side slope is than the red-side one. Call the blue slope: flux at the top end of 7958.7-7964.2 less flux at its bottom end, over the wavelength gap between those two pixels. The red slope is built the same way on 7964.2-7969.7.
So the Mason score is -2.7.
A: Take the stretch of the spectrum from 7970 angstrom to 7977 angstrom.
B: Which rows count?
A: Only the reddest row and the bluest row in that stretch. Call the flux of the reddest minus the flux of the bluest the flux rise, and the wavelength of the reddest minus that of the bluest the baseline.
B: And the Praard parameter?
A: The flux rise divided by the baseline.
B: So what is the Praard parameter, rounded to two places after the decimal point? 0.12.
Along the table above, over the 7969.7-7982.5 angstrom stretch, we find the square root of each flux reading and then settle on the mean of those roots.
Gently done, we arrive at 3.28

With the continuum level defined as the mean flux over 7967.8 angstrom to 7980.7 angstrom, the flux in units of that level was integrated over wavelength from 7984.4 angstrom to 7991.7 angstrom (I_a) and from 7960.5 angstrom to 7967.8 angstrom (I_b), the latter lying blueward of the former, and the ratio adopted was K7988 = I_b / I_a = 0.97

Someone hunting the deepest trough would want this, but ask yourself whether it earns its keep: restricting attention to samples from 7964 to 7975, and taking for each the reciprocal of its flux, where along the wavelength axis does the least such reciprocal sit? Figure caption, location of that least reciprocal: 7974.25 angstrom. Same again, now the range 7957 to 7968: 7959.57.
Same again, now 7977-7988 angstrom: 7977.92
